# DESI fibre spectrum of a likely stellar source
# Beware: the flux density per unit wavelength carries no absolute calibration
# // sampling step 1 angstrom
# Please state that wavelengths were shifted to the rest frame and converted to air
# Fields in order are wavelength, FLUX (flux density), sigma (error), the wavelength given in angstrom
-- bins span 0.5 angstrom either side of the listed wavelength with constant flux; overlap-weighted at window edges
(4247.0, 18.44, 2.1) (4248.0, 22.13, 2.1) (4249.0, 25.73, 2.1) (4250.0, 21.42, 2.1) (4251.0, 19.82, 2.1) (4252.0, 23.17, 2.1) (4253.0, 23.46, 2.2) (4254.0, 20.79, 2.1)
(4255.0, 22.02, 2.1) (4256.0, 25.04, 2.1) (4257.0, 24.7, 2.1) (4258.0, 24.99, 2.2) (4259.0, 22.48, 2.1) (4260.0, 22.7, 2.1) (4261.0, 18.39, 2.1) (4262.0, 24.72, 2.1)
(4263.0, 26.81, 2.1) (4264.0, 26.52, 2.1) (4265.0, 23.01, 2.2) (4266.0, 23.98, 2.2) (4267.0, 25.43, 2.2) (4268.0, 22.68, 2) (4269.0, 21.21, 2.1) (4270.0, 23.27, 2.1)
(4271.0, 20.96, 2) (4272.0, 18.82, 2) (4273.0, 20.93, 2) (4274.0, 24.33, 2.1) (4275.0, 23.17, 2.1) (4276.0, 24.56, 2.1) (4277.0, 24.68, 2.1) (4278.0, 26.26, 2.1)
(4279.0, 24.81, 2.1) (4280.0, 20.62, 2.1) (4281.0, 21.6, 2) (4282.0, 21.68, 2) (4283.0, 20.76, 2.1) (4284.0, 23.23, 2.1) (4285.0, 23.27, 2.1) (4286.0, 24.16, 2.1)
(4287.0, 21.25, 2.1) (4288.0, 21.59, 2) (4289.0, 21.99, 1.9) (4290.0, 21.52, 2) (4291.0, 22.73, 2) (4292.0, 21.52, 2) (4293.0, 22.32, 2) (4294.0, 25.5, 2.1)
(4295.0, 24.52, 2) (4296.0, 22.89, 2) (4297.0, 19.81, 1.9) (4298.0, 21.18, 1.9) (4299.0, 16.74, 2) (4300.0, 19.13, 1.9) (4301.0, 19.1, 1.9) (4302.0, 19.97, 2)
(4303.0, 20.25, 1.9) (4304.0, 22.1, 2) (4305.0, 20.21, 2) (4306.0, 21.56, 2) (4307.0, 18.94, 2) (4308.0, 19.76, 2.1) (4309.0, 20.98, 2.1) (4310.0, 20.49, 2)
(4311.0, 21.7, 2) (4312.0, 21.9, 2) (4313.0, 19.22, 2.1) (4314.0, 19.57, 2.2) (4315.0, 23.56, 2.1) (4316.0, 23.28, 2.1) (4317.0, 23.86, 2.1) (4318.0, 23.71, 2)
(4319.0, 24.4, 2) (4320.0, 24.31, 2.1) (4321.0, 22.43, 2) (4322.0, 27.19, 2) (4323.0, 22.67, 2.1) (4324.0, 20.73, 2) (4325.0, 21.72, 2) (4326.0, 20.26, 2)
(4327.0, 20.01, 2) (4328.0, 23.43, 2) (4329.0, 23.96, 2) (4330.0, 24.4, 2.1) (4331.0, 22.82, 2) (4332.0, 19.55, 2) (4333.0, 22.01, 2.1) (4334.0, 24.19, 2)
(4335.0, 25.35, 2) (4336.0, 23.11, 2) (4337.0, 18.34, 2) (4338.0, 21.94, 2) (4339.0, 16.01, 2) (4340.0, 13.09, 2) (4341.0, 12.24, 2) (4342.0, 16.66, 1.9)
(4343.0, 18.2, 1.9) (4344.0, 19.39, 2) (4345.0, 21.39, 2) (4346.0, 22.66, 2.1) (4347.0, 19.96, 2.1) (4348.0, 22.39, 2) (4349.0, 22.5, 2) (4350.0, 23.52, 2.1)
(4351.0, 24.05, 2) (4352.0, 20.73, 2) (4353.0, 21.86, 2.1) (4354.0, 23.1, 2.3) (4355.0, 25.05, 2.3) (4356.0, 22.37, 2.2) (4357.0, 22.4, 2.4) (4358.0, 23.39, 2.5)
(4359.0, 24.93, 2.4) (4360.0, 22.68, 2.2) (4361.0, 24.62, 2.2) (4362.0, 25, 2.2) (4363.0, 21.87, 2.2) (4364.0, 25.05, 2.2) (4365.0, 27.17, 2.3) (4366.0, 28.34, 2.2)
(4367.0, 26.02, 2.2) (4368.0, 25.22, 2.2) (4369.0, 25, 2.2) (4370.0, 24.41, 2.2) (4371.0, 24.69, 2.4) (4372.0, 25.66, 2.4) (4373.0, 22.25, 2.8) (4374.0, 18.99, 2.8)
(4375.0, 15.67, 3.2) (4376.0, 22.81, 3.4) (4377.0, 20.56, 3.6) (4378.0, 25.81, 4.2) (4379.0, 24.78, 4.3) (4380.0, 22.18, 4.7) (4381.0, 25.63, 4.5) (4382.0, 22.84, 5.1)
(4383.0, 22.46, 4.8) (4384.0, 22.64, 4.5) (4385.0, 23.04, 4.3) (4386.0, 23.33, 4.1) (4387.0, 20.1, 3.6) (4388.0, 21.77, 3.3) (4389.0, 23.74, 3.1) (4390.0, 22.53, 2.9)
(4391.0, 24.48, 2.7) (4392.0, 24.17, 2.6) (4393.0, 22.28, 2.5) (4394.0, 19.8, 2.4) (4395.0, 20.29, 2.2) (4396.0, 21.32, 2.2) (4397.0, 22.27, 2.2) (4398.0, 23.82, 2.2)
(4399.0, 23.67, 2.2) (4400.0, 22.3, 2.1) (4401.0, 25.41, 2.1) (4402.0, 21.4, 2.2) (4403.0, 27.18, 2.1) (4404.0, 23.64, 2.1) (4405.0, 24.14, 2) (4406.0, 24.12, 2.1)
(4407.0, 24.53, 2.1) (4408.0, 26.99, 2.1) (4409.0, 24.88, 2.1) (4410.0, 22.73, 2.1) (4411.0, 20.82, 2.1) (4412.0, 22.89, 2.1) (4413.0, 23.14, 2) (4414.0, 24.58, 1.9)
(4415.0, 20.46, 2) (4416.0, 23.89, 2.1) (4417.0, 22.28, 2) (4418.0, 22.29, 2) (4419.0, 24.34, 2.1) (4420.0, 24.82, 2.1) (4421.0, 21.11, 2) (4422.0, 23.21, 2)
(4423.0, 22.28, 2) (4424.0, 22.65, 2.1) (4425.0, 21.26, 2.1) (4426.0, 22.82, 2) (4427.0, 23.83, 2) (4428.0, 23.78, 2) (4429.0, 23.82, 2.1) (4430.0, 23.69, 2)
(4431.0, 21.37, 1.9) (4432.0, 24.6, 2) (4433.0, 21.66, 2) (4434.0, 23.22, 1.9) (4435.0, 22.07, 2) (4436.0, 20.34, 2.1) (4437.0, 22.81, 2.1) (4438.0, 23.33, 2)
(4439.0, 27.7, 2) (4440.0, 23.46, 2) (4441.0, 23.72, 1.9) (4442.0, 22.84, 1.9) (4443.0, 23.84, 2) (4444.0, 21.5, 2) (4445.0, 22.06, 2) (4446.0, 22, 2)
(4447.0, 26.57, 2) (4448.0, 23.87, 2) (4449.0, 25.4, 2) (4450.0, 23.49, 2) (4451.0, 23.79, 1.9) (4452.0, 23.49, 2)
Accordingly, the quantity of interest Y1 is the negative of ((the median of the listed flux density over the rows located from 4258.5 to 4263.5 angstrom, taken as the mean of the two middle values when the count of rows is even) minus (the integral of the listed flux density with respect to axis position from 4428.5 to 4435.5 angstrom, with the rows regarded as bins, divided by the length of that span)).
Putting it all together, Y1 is 0.2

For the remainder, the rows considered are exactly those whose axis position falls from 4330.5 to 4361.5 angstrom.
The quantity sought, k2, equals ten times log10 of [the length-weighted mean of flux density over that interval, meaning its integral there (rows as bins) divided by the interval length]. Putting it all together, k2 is 13.3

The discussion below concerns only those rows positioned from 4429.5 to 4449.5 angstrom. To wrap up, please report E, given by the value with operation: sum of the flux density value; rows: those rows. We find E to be 466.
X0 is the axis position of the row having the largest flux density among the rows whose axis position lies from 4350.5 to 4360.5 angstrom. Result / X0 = 4355.0 angstrom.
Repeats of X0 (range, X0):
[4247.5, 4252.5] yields 4249.0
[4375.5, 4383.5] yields 4378.0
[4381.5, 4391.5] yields 4391.0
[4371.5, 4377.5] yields 4372.0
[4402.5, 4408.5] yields 4403.0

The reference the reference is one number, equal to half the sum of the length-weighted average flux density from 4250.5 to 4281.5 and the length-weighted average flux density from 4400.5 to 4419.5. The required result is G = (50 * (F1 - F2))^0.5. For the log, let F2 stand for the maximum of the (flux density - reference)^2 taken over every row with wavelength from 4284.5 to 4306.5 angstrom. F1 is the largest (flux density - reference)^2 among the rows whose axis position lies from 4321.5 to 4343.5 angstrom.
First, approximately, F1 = 124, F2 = 44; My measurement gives 63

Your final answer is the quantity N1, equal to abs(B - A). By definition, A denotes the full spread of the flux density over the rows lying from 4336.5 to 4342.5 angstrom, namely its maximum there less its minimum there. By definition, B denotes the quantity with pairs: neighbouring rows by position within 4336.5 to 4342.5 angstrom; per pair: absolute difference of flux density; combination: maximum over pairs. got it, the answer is 3.8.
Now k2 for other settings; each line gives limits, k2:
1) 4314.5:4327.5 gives 13.6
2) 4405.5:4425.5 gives 13.6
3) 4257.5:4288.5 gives 13.6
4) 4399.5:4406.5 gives 13.8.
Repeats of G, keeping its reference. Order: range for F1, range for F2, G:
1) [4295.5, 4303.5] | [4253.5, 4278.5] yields 31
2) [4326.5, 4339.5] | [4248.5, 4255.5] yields 46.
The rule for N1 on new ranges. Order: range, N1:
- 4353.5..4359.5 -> 0.0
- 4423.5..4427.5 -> 1.0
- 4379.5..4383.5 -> 0.0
